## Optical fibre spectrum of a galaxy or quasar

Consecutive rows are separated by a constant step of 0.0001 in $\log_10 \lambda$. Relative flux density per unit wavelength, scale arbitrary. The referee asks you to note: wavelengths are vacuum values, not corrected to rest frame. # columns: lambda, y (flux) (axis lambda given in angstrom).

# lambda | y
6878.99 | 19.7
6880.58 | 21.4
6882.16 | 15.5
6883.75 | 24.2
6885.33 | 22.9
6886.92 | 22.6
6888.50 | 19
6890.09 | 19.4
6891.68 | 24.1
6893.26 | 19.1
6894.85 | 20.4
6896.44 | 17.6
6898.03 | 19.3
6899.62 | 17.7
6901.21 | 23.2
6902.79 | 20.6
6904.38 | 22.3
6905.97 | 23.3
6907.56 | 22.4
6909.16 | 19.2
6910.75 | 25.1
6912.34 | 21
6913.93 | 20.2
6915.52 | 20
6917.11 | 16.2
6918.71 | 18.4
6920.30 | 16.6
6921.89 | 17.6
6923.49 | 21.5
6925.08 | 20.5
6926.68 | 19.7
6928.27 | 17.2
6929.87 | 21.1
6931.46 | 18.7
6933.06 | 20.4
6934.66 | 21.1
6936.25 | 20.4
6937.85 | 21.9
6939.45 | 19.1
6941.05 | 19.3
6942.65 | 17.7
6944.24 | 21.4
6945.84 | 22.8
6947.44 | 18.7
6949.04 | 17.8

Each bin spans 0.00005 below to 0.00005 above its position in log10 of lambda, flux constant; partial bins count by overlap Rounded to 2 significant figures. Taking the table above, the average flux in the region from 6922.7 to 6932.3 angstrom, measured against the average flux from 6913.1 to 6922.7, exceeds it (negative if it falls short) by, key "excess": 1.6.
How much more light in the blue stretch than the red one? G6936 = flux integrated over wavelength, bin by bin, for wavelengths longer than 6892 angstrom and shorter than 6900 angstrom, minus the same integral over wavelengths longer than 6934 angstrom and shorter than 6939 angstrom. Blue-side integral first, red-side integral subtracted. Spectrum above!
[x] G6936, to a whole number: 48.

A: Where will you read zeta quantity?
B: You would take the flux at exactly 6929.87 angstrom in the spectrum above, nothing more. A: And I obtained 21.1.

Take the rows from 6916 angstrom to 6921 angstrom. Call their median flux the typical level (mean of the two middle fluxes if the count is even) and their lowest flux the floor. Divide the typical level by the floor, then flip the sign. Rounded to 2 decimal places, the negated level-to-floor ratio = -1.02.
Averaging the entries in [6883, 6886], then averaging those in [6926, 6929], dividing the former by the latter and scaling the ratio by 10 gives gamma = 12.8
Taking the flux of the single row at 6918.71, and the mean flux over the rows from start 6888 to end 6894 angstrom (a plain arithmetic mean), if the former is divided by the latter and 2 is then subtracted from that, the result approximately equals -1.10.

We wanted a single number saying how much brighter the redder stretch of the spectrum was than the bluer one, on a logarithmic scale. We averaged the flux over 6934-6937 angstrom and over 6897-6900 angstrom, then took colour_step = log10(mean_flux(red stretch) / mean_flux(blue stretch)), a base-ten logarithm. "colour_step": 0.050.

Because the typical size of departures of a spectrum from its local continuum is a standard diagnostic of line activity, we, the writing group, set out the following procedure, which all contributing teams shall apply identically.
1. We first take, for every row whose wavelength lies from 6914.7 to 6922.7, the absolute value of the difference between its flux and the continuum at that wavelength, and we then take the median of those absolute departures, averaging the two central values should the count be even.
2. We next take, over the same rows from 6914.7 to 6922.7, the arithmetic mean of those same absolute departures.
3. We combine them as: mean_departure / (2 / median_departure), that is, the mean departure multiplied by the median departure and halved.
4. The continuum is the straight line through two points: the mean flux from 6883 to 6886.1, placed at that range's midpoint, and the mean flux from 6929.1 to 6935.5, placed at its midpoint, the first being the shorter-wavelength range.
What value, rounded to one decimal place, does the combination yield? 6.0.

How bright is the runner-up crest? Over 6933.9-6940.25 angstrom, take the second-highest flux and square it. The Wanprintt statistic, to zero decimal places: 445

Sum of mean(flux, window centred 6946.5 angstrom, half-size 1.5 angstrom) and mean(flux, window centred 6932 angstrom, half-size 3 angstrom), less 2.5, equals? 38.6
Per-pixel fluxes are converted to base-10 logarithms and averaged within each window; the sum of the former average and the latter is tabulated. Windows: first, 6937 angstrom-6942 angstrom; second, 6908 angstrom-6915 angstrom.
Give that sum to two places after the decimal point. 2.63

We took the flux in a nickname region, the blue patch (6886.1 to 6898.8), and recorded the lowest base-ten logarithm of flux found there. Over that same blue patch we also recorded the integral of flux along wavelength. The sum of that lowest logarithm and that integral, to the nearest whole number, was 258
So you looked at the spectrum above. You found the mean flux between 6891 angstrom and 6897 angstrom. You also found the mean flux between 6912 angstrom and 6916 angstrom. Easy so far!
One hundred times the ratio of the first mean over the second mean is 100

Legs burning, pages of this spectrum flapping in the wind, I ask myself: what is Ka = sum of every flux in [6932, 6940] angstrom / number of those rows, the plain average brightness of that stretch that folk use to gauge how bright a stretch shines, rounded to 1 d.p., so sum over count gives 20.6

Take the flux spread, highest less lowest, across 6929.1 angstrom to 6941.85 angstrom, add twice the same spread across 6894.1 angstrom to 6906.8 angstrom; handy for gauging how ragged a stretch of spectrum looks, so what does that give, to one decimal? 14.6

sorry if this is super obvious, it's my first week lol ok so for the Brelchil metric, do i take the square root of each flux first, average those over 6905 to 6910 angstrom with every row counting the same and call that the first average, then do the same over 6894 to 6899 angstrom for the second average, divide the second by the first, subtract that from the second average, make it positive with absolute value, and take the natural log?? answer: 1.23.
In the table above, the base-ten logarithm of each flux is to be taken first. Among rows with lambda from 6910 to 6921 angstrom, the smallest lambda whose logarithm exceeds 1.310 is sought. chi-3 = 6910.75 angstrom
